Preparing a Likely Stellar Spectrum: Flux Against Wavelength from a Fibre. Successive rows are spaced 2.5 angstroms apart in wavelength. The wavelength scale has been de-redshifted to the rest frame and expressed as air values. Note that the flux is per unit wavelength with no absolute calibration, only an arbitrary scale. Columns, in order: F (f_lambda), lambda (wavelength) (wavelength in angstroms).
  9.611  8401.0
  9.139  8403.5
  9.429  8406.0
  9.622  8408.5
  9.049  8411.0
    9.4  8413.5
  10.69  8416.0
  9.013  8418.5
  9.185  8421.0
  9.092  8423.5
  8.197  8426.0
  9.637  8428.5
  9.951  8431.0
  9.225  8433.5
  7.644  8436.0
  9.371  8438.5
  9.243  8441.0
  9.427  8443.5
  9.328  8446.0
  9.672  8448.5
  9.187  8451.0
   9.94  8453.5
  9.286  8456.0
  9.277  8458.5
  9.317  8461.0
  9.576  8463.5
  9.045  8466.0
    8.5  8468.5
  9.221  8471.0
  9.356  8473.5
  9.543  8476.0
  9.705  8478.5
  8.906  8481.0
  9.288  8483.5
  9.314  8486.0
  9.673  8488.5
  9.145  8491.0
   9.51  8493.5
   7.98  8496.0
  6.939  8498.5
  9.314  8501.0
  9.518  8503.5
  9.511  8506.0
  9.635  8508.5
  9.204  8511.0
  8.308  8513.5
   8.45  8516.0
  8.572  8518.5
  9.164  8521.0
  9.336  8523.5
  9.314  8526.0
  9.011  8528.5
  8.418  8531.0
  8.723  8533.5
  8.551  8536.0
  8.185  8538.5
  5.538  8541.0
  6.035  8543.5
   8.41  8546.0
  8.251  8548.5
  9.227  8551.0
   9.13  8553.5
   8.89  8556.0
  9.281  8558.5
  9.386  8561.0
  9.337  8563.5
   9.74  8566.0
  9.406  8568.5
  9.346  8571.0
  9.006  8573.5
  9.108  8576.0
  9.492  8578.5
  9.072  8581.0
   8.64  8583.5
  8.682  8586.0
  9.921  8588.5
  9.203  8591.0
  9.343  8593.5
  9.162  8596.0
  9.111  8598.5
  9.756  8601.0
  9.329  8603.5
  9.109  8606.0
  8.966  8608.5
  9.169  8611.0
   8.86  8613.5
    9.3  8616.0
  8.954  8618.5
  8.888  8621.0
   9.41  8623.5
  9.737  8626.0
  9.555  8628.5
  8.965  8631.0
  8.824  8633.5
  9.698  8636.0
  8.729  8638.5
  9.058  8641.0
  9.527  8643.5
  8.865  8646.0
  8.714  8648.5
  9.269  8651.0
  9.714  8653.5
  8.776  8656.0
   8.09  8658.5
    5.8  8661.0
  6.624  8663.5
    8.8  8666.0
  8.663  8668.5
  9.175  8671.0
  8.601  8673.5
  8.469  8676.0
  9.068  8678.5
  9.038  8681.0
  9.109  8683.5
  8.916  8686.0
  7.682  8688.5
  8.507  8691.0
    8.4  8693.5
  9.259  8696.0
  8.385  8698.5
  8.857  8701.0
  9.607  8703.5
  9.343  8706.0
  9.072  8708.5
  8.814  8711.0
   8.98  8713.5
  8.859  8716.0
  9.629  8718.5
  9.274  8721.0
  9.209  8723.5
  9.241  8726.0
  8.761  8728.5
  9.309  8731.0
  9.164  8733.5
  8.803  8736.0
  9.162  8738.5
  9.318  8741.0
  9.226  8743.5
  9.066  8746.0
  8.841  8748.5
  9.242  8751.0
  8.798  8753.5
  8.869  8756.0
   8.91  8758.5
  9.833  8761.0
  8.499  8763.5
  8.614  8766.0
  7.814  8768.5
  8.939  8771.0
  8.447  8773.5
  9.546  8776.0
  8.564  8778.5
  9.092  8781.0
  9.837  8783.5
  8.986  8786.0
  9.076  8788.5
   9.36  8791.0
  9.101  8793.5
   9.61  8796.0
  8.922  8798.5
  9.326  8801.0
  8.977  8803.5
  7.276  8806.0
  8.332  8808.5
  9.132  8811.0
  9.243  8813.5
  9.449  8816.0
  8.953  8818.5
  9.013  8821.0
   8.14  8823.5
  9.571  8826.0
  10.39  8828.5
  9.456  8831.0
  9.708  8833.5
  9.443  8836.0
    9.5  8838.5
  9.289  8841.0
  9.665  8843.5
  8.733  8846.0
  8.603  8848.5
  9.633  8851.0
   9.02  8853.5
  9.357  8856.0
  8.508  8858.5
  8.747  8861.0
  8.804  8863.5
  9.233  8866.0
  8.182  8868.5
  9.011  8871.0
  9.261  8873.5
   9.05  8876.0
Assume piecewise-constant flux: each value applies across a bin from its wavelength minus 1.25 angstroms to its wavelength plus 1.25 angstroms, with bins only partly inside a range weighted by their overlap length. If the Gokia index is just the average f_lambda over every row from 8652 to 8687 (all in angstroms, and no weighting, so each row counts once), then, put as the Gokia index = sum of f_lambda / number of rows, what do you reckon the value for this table 8.49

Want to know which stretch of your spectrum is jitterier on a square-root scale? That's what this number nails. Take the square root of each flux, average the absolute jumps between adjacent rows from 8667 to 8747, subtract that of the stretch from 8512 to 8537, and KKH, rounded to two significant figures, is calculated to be 0.019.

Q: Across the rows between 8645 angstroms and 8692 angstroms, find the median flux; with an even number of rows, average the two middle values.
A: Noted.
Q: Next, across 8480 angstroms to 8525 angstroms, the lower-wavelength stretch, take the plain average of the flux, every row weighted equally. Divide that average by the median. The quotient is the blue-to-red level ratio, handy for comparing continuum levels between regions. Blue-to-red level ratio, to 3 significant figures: 1.02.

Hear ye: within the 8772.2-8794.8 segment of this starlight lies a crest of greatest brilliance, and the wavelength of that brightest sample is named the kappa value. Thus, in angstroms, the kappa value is 8783.5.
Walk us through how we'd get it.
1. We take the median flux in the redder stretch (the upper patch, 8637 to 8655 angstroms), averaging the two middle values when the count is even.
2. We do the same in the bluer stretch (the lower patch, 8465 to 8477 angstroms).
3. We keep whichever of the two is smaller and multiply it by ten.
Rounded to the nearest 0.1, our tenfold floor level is 90.6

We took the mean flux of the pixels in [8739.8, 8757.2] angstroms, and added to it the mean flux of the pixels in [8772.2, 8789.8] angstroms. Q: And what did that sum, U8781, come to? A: 18.1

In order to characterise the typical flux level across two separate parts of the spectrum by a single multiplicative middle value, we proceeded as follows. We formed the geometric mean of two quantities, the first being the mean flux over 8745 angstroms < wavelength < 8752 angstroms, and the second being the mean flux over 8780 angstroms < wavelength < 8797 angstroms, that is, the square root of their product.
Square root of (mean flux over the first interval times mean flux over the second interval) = 9.17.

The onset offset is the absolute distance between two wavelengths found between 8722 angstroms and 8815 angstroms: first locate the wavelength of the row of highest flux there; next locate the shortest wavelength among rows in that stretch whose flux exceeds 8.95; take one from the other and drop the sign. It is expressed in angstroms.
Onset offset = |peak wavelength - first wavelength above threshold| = 60.0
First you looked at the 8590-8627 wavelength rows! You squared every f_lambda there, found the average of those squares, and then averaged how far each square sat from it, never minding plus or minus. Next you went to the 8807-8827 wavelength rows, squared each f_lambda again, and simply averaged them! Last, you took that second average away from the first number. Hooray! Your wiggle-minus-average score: -77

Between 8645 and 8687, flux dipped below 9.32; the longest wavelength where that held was 8686.0 angstroms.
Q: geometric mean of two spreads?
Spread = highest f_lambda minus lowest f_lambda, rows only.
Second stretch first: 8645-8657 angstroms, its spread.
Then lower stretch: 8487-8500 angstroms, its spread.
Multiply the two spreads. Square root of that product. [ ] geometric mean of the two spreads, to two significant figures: 1.7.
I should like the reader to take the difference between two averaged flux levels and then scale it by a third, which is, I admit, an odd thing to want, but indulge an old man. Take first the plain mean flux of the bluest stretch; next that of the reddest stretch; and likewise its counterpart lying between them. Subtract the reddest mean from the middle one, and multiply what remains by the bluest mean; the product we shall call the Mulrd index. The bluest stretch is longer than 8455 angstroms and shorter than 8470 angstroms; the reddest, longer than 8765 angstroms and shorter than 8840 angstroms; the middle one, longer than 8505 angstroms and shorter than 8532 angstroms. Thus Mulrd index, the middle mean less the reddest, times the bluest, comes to -0.6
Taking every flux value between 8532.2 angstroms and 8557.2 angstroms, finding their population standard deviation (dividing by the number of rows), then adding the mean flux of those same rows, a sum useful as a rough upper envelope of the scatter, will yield 9.30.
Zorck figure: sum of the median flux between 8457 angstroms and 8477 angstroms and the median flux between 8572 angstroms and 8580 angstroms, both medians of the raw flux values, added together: 18.4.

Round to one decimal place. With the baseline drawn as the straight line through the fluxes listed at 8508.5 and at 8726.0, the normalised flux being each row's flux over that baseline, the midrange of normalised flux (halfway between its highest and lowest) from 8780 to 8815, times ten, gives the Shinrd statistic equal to 9.4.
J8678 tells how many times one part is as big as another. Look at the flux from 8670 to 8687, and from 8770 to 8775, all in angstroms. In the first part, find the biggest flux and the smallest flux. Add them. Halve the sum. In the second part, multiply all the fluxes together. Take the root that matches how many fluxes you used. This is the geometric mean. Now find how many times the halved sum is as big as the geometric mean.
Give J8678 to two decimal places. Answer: 1.02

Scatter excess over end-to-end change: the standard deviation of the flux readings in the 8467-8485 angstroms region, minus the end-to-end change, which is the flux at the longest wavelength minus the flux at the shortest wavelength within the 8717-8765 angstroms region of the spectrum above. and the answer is 1.5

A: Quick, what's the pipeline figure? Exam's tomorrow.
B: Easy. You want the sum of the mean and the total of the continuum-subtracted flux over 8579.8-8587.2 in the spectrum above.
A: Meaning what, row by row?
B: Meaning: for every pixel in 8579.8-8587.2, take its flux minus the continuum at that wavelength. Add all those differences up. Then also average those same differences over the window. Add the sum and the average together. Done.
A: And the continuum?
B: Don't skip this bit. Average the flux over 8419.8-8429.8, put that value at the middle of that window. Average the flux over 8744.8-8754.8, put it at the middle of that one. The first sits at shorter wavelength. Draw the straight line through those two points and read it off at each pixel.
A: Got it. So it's -0.8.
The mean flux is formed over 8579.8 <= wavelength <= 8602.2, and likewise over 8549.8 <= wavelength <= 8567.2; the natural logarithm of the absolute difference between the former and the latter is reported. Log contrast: -2.6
